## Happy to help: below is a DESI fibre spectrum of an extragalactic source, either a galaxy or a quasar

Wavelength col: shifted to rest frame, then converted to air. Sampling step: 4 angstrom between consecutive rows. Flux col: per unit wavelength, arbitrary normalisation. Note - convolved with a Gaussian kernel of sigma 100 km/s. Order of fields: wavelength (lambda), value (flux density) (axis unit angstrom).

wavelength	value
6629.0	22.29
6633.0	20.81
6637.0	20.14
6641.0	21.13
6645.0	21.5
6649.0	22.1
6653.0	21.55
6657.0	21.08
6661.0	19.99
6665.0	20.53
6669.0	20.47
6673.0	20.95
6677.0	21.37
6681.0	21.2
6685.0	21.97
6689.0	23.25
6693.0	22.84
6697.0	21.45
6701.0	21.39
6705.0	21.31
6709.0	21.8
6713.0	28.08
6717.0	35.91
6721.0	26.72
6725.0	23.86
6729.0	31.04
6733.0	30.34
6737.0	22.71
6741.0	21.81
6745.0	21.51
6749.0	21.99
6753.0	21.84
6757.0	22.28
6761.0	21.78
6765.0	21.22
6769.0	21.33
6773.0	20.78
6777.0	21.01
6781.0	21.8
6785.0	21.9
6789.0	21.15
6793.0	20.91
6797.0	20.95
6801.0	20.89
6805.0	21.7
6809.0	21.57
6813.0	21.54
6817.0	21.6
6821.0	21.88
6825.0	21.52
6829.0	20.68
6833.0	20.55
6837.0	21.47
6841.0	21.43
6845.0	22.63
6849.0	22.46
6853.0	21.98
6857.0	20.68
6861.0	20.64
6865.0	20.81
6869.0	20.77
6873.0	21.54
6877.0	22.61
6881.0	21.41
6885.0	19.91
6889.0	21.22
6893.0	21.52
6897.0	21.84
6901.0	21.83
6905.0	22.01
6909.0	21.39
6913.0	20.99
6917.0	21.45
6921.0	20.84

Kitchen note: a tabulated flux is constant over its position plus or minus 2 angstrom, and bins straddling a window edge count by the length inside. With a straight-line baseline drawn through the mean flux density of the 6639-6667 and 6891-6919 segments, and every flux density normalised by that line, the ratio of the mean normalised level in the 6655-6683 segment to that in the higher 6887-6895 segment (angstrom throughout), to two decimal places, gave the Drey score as 0.99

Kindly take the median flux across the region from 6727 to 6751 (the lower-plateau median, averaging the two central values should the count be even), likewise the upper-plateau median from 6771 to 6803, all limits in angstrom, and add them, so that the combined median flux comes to 43.3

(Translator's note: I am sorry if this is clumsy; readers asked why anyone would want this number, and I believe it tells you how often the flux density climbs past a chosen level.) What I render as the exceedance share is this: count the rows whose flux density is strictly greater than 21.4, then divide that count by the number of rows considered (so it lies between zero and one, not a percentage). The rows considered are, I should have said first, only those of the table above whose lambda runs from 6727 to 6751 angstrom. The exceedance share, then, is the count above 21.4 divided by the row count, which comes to 1.00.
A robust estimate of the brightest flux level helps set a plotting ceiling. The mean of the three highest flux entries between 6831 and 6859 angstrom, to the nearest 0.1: 22.4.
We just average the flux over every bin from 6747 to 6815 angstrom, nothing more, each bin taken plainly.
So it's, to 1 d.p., 21.4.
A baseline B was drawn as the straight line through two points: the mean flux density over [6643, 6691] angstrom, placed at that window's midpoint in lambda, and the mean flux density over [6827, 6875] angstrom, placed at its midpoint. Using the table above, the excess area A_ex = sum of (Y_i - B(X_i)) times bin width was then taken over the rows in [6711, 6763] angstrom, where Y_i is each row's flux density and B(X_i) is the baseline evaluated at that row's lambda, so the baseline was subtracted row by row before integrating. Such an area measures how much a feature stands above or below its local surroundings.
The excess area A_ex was 211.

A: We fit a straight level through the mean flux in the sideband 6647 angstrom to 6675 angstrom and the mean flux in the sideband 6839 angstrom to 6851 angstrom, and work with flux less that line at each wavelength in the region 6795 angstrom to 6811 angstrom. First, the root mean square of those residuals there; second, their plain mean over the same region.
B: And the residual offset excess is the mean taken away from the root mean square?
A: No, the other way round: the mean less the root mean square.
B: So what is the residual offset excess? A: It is -1.3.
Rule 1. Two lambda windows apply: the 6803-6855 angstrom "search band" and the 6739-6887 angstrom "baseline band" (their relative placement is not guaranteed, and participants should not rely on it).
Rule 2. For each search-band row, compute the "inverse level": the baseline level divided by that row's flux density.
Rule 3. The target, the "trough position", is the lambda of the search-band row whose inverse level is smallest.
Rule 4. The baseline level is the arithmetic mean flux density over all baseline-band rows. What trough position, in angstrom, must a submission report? 6845.0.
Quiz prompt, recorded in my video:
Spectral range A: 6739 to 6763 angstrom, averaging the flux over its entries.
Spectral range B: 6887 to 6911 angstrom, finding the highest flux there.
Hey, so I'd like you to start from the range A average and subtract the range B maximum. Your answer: -0.1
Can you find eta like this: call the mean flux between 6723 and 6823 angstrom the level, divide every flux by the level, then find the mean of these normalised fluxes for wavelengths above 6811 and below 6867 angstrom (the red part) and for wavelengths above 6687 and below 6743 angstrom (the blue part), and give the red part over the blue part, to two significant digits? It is 0.85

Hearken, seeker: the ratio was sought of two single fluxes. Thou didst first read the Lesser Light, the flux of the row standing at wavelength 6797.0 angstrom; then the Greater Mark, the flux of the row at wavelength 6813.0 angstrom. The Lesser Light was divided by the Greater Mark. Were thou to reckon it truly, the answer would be 0.973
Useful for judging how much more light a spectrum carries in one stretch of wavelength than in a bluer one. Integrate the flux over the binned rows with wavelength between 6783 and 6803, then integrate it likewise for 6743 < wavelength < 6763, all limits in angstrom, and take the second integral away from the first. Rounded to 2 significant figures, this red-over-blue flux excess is -14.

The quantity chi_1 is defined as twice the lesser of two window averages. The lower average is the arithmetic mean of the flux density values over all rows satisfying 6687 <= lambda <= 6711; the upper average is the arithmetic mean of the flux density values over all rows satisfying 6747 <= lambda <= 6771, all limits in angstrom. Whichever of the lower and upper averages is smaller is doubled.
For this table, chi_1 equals 43.5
